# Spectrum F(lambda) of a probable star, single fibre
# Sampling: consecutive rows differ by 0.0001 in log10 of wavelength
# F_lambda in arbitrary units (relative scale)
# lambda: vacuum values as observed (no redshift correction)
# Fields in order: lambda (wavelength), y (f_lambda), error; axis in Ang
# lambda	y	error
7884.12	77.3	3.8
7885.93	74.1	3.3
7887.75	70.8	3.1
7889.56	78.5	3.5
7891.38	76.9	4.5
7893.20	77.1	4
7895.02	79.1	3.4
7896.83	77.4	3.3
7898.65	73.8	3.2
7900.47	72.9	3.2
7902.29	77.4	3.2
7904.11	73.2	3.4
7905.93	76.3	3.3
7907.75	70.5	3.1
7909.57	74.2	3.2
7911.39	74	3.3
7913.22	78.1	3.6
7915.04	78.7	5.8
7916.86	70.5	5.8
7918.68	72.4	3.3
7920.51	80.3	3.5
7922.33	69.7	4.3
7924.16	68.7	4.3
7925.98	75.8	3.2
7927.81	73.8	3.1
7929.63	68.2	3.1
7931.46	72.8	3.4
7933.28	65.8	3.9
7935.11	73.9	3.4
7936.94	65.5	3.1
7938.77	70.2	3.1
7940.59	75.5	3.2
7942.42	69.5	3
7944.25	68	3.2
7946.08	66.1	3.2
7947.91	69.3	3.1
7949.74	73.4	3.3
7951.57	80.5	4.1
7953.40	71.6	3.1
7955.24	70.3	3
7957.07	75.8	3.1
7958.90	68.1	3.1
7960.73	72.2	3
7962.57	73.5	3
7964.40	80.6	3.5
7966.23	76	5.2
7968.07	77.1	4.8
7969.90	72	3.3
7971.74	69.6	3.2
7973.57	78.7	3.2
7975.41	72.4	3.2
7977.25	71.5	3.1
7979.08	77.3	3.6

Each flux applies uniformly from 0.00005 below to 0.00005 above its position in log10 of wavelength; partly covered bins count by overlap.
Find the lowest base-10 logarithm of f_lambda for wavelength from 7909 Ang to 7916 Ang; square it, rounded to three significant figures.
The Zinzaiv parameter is 3.49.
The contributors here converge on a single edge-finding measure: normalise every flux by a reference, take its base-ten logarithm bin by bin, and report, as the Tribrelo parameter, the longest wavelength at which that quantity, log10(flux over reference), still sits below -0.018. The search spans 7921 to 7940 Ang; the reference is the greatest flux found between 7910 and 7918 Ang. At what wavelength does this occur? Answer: 7938.77 Ang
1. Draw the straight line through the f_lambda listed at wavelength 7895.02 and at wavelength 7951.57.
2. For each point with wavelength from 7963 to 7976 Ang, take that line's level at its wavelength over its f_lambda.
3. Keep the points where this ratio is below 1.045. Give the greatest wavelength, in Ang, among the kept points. 7973.57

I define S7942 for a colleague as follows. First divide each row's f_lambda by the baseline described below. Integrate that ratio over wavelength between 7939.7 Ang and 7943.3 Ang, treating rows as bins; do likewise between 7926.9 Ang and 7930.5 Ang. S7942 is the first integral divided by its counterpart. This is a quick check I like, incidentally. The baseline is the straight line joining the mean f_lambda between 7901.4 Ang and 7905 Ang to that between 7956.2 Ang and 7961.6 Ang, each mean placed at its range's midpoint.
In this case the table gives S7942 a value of 1.03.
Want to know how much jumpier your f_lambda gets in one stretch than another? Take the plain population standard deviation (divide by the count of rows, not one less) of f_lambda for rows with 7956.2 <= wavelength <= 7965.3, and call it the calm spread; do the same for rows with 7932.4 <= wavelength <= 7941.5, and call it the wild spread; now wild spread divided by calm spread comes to 0.99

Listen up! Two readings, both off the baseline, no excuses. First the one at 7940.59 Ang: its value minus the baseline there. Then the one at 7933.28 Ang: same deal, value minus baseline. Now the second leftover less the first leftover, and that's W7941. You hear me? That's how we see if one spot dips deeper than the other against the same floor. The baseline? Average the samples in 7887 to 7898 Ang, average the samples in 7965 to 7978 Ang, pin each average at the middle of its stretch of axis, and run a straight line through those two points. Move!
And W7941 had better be -10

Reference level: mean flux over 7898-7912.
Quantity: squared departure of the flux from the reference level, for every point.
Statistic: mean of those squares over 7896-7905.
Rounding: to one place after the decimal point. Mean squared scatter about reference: 4.9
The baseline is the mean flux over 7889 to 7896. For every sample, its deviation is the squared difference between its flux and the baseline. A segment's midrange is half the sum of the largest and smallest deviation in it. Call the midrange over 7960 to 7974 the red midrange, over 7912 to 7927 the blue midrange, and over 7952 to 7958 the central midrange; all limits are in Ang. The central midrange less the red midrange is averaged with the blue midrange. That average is 19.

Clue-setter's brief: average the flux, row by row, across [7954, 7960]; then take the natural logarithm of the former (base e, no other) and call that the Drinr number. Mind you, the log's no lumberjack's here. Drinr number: 4.27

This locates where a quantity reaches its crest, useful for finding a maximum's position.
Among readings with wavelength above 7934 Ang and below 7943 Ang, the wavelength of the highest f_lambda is 7940.59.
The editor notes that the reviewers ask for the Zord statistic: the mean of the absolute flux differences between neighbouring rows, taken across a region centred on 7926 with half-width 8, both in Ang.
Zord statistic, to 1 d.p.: 5.7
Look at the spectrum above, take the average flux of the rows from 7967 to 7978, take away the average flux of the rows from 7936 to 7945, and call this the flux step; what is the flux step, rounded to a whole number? 4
